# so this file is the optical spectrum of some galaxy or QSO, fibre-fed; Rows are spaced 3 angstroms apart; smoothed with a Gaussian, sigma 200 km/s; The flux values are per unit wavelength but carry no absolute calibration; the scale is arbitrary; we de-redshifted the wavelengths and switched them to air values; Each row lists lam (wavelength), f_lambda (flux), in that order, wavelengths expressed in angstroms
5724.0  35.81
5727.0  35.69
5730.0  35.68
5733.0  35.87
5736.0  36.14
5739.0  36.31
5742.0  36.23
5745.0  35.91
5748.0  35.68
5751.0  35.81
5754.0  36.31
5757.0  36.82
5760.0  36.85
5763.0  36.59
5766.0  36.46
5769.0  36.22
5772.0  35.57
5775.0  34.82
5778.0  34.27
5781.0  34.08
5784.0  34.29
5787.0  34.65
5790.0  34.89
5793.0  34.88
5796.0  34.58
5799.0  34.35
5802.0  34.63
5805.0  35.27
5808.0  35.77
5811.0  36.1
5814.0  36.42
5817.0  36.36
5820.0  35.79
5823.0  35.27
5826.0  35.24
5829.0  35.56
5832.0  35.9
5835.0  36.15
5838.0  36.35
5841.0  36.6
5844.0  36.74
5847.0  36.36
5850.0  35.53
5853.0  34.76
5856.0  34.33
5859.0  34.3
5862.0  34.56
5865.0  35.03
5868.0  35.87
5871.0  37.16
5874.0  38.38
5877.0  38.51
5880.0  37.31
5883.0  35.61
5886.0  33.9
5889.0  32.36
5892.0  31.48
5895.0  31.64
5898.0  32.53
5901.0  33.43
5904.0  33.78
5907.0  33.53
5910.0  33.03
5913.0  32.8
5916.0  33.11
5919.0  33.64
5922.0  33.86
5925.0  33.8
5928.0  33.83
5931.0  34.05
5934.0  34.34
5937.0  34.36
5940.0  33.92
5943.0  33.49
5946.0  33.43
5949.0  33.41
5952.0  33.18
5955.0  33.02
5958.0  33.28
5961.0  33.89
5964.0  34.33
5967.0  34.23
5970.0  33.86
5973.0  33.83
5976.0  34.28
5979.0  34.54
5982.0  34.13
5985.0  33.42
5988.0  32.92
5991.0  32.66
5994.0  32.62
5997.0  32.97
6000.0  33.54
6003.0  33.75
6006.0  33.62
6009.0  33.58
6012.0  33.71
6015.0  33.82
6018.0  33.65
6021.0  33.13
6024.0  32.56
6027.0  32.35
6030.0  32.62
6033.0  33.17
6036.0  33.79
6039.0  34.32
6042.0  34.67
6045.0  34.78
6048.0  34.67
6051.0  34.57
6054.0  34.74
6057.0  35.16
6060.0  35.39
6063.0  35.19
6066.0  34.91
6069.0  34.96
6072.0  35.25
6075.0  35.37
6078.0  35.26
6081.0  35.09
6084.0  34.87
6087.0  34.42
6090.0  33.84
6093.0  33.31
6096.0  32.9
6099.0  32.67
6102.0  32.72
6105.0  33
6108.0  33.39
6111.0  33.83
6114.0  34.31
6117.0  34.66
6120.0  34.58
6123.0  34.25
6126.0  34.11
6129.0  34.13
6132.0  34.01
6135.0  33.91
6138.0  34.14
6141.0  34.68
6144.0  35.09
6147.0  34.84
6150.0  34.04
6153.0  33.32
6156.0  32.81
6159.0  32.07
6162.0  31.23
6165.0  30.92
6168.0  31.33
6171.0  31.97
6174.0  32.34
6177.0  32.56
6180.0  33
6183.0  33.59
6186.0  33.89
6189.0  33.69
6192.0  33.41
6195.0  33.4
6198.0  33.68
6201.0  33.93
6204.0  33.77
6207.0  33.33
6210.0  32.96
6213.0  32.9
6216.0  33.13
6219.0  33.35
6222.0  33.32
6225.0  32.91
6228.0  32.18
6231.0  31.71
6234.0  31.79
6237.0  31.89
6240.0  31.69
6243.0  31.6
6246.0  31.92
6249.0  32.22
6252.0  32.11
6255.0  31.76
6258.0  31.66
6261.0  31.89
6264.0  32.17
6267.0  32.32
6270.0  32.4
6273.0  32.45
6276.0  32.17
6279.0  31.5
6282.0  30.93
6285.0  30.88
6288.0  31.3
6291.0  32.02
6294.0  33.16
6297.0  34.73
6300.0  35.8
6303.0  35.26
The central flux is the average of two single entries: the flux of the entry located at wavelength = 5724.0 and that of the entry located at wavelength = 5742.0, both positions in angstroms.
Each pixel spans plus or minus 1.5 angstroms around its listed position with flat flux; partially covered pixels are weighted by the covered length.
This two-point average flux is 36.0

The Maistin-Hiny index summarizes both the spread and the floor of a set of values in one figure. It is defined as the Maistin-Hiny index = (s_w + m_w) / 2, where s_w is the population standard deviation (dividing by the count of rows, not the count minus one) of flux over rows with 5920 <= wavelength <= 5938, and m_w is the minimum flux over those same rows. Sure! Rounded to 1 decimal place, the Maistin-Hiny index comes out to 17.0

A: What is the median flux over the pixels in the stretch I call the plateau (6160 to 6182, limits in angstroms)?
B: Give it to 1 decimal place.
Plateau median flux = 32.0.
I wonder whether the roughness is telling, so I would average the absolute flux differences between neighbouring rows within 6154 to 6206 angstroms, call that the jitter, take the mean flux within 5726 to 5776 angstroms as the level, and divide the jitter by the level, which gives 0.0105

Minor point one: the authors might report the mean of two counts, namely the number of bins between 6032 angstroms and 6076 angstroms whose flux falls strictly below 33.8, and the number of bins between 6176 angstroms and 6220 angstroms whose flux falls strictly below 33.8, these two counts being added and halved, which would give 7.5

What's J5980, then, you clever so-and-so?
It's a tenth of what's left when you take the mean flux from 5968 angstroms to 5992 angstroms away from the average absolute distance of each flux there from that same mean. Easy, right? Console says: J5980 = -3.32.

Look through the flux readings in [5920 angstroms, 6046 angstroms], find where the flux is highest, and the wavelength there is 6045.0 angstroms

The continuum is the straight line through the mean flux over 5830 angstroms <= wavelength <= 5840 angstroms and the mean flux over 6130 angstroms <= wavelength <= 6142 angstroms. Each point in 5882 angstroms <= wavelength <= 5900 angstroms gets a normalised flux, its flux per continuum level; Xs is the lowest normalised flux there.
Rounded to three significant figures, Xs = 0.880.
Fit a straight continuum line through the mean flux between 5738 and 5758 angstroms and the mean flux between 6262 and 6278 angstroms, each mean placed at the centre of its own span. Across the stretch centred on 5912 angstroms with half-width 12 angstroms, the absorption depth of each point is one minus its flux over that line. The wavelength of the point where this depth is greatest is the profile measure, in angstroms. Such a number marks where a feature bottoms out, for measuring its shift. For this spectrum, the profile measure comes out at 5913.0 angstroms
